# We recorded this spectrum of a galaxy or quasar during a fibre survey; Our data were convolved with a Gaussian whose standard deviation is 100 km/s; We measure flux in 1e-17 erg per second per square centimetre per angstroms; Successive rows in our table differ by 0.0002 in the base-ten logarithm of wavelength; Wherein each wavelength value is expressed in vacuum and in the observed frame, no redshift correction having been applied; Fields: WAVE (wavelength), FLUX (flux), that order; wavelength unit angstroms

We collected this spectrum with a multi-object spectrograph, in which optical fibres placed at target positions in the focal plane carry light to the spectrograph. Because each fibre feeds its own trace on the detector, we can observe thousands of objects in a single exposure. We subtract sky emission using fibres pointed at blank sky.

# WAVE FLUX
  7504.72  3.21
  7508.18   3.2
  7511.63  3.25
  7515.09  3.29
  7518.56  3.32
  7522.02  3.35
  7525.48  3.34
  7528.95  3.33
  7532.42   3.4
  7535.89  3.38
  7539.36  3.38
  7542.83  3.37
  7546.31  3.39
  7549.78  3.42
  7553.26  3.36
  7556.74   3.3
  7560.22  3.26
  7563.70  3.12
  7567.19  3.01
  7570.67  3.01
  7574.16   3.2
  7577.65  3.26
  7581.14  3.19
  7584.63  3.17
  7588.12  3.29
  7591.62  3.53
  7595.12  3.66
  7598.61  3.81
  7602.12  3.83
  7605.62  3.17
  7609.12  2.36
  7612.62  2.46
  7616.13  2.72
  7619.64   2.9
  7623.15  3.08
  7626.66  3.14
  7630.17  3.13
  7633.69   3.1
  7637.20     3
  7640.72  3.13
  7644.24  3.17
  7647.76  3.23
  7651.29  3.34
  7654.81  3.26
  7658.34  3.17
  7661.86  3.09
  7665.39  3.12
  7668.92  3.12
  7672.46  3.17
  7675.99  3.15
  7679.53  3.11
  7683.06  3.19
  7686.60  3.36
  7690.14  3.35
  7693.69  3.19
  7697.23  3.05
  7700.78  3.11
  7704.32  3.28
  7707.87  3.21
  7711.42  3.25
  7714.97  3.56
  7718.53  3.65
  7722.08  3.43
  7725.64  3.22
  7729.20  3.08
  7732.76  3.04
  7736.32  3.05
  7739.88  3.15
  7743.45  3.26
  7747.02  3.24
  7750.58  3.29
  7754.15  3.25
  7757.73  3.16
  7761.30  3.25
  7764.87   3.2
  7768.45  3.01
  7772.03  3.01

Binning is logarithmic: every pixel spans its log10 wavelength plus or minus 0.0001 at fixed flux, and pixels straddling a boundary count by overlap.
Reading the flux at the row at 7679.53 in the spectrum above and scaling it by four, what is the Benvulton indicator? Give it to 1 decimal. 12.4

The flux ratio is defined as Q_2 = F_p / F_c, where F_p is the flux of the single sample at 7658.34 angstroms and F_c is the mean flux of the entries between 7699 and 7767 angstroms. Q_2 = 0.98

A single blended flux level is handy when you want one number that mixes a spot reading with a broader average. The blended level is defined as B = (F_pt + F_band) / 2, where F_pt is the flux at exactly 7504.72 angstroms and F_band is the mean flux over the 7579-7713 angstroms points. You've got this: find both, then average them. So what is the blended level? 3.19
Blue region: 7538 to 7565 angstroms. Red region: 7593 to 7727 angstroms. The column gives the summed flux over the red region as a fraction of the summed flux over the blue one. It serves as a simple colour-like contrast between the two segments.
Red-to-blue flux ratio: 4.6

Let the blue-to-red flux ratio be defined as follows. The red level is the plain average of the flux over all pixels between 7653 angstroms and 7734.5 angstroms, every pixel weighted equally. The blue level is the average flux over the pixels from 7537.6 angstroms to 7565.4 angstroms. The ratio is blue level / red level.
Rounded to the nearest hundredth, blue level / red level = 1.03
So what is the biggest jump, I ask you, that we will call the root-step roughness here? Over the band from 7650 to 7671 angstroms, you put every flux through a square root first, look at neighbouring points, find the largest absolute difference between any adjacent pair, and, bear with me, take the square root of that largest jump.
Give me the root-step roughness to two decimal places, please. 0.16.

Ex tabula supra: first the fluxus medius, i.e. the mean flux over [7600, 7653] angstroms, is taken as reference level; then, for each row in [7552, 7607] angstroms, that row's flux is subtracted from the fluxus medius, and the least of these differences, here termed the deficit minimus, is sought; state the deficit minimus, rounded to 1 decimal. -0.8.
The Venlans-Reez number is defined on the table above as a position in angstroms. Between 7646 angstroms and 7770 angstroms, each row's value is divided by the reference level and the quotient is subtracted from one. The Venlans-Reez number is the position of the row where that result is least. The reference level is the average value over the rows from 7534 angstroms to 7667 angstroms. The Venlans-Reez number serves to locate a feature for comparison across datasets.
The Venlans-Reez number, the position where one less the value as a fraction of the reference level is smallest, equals 7718.53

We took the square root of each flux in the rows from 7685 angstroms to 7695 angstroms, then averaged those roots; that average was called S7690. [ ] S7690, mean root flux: 1.82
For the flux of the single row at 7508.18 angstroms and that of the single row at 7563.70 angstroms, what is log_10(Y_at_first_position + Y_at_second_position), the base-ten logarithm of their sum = 0.801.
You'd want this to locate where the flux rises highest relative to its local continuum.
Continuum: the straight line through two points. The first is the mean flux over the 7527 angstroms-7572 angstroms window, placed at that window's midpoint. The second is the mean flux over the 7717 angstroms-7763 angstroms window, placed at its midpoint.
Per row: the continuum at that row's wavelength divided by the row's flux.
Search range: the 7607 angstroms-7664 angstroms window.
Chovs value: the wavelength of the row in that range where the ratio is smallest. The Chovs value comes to 7651.29 angstroms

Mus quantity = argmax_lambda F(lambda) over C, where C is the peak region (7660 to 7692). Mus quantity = 7686.60 angstroms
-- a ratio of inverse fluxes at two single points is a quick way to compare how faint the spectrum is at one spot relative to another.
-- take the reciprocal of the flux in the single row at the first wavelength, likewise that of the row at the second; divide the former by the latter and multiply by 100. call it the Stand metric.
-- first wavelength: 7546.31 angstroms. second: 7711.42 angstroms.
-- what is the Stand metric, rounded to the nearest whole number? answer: 96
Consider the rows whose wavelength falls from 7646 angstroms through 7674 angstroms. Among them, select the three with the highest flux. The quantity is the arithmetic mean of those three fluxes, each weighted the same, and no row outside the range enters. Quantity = 3.28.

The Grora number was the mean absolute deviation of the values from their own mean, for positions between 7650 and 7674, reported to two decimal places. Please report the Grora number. 0.07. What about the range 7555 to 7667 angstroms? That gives 0.19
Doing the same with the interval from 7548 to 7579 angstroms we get 0.12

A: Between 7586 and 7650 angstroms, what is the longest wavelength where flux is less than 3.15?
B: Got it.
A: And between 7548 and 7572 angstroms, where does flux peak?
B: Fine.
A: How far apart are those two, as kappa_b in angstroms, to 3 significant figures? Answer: 90.9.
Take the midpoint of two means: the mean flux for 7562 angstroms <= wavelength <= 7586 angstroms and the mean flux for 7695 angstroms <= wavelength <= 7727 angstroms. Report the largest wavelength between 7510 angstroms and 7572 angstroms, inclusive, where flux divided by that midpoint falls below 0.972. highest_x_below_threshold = 7570.67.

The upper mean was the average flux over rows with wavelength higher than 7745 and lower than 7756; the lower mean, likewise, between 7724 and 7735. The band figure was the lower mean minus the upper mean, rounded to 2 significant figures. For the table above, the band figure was -0.15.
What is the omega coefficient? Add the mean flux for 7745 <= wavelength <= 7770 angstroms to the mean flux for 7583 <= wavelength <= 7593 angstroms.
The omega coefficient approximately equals 6.53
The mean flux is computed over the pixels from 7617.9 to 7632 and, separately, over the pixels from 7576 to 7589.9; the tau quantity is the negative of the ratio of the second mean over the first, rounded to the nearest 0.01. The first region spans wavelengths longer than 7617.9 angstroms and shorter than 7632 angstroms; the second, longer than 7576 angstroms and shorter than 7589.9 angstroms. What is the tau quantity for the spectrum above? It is -1.05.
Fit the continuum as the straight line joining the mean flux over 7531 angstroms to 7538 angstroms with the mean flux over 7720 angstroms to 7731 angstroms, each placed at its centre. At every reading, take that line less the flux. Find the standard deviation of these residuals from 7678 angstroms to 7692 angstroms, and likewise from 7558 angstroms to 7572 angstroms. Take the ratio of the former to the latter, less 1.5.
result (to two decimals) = -0.41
